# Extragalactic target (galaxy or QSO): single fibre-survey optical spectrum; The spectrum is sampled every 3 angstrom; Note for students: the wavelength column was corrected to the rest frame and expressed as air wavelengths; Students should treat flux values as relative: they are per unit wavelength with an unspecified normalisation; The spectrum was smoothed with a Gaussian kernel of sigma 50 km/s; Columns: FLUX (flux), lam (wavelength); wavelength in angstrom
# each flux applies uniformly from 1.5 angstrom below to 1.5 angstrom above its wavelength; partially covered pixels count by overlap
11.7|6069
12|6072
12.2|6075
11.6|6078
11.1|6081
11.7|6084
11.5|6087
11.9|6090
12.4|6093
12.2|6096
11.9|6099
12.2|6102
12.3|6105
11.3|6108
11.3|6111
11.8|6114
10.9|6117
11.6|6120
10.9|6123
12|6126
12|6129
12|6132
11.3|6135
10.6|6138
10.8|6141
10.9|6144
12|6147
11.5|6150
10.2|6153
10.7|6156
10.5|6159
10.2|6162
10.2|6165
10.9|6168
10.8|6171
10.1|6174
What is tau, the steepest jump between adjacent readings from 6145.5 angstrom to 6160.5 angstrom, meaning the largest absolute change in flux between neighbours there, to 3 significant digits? 1.30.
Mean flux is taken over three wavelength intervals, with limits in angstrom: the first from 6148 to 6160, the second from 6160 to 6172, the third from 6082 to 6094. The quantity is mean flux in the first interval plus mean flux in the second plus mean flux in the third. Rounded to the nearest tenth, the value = 33.1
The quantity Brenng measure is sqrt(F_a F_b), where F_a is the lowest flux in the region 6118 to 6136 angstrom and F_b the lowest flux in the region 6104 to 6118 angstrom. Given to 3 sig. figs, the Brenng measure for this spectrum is 10.9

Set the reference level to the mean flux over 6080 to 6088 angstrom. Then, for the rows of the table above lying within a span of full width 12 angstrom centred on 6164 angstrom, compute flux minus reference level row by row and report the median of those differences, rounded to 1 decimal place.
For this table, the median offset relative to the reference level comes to -1.1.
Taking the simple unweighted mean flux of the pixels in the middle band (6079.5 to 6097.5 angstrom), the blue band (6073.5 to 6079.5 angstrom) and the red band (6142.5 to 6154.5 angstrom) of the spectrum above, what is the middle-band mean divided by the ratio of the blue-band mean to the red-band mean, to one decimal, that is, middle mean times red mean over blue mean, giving 11.1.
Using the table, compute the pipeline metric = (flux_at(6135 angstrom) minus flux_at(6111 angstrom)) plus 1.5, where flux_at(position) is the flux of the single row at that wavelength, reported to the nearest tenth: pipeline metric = 1.5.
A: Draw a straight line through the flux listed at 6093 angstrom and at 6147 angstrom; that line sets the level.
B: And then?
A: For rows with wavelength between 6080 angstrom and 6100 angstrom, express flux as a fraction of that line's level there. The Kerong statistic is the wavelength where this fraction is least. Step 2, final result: 6081 angstrom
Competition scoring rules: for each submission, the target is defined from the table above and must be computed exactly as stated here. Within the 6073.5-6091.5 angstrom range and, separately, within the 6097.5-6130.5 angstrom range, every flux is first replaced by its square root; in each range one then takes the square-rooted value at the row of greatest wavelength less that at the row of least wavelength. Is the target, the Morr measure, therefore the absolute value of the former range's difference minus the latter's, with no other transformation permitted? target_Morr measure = 0.058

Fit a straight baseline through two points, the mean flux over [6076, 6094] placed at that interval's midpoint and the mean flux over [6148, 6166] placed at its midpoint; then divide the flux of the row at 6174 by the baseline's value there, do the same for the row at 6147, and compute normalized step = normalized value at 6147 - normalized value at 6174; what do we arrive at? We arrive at 0.14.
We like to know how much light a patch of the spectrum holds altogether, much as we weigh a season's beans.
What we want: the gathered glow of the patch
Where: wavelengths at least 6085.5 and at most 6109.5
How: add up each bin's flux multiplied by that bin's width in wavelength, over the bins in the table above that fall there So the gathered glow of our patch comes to 287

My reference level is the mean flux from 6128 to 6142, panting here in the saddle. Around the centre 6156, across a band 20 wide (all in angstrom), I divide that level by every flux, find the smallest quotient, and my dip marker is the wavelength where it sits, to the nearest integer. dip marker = 6147 angstrom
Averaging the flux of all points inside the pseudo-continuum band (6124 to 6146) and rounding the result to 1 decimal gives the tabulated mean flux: 11.4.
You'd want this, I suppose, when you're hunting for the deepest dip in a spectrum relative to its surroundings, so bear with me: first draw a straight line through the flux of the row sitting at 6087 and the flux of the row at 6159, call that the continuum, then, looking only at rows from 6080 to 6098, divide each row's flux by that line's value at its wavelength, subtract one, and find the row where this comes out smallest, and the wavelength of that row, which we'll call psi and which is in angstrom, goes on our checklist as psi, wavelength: 6081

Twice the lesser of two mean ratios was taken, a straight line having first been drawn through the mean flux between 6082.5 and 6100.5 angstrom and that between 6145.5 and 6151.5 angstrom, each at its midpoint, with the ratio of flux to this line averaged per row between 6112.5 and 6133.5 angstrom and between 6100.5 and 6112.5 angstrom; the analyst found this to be 1.96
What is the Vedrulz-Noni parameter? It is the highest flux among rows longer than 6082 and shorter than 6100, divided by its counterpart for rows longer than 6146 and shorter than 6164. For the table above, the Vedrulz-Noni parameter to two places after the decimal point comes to 1.03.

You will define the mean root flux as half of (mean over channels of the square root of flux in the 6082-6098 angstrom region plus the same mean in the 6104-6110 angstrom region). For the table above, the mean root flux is 3.44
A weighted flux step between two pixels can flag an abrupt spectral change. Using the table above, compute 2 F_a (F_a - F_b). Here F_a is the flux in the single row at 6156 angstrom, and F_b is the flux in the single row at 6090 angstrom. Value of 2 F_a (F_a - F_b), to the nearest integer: -26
